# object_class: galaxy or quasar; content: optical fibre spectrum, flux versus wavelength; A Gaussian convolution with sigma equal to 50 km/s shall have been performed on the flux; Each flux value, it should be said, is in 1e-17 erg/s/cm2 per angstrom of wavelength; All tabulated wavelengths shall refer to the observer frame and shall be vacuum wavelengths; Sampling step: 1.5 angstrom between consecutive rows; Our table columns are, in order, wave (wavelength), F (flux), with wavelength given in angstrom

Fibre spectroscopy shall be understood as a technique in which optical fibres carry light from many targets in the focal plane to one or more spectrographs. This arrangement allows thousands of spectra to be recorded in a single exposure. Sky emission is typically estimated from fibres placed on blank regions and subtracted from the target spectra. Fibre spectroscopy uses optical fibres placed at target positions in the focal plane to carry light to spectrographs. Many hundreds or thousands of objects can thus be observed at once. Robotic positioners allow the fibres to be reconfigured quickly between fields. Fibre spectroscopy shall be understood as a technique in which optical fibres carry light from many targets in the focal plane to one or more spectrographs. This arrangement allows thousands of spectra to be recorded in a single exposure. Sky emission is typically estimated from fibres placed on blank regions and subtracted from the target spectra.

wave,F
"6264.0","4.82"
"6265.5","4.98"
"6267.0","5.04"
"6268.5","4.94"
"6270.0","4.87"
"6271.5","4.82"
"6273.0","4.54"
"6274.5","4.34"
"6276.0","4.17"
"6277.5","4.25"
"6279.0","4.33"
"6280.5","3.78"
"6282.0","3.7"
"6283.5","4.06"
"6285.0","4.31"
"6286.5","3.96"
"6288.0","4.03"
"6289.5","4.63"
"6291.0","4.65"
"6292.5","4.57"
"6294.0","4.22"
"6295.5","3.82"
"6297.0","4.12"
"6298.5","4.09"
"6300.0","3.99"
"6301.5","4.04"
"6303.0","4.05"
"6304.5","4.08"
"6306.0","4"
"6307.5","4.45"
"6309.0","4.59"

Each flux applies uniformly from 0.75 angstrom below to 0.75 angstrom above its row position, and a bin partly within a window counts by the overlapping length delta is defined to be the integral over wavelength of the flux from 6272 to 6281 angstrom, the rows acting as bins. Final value 38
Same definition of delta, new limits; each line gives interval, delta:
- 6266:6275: 43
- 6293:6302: 37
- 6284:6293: 39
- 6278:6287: 36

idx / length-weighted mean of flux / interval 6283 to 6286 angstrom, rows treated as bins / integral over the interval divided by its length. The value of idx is 4.18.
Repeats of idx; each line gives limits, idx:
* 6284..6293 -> 4.34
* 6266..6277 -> 4.67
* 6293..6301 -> 4.06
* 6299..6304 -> 4.03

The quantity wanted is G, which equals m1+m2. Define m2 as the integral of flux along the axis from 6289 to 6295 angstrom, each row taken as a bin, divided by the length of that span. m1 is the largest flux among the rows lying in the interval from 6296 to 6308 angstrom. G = 8.9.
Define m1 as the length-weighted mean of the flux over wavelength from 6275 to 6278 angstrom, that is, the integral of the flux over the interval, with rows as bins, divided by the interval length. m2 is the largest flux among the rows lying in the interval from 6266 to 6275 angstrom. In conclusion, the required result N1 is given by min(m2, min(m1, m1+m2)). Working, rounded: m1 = 4.22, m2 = 5.04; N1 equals 4.22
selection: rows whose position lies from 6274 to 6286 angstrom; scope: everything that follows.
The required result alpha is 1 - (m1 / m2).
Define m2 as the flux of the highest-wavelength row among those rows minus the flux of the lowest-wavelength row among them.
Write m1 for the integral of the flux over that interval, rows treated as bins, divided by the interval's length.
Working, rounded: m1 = 4.1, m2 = -0.03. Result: 138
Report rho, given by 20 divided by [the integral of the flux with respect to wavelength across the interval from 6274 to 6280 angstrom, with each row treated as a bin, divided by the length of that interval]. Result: 4.7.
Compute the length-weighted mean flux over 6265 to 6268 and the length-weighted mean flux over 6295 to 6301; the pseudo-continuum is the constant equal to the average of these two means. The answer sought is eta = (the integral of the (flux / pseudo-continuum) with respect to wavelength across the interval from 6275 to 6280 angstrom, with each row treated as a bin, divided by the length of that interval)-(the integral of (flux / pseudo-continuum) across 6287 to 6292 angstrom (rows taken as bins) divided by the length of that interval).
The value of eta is -0.042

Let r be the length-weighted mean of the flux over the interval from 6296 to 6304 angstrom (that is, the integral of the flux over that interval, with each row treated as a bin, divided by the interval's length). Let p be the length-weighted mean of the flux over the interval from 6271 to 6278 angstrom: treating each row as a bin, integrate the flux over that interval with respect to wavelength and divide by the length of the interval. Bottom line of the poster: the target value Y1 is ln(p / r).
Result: 0.09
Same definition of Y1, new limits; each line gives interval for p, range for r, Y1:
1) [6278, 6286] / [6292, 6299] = -0.03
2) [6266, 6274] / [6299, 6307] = 0.18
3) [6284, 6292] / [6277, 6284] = 0.07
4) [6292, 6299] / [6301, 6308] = 0.01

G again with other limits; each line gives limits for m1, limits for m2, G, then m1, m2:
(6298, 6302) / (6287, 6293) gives 8.5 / 4.09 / 4.44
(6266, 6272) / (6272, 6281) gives 9.3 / 5.04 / 4.26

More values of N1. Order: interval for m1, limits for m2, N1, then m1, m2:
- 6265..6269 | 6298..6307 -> 4.09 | 4.99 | 4.09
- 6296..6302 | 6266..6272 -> 4.05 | 4.05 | 5.04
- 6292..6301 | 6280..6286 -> 4.12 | 4.12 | 4.31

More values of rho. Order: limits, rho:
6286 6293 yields 4.6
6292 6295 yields 4.6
